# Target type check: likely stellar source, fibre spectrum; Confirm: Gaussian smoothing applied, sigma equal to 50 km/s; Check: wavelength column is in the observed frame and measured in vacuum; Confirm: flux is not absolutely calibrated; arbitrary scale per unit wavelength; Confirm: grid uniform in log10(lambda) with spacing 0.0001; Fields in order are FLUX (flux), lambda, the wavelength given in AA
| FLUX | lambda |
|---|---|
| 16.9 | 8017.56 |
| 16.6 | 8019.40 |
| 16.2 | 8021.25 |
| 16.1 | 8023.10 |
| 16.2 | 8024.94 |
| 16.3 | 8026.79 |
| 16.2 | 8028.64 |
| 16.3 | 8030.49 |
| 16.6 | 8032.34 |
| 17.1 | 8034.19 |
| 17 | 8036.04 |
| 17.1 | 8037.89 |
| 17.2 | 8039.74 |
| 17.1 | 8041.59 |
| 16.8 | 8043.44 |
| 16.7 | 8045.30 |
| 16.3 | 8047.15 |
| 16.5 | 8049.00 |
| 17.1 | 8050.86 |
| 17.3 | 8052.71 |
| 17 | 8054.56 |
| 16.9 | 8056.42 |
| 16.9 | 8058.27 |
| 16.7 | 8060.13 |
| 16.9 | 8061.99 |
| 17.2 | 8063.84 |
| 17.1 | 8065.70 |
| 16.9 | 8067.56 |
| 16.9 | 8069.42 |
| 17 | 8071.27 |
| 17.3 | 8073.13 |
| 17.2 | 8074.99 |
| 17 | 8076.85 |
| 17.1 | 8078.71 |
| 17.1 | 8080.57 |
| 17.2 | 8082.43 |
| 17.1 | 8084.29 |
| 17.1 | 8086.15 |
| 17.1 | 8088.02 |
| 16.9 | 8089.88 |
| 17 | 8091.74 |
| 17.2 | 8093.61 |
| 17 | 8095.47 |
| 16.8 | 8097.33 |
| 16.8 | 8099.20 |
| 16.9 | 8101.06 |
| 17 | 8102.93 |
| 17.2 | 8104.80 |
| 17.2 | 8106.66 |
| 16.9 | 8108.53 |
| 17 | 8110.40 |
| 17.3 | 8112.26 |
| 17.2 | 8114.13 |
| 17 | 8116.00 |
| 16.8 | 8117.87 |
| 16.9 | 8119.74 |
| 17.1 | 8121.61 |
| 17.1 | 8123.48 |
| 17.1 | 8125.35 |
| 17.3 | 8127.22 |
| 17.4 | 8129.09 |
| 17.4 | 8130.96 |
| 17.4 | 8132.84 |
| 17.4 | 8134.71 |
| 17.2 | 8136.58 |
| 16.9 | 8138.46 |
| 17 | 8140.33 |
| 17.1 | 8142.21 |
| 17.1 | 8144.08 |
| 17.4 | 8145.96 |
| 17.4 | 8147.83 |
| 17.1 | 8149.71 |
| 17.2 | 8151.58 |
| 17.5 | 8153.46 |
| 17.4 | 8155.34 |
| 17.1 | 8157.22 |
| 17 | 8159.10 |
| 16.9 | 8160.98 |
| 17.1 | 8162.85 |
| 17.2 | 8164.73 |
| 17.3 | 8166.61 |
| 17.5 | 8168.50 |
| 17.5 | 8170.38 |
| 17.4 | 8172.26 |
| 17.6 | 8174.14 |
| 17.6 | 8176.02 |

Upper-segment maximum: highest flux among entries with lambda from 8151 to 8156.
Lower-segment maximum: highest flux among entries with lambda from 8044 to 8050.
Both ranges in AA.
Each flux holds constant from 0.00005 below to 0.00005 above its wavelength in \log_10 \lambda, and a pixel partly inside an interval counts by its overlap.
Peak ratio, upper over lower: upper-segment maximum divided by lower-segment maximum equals 1.048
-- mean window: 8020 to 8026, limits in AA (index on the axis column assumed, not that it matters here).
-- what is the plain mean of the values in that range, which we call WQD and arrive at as 16.2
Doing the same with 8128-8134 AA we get 17.4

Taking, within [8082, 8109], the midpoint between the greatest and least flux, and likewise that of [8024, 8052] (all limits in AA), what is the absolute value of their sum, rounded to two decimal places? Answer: 33.70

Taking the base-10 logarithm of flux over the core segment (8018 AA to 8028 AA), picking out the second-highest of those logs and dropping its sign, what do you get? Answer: 1.21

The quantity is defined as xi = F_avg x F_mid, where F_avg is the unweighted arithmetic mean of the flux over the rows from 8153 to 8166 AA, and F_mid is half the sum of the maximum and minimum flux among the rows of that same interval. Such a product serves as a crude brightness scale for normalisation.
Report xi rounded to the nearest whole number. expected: 295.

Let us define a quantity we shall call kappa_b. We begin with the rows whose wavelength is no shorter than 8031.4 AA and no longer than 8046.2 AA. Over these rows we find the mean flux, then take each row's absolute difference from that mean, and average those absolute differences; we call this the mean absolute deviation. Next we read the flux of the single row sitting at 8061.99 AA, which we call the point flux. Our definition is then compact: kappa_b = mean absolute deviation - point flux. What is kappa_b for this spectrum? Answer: -16.7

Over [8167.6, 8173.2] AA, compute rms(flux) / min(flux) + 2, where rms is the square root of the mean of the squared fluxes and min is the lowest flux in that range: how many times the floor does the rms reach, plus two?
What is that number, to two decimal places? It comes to 3.00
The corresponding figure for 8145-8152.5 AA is 3.01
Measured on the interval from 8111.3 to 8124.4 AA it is 3.02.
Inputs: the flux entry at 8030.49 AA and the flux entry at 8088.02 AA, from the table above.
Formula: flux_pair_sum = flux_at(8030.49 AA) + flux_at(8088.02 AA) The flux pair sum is 33.4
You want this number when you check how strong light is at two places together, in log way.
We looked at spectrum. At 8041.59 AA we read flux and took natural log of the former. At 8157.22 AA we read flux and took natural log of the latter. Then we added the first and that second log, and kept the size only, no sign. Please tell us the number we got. 5.68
